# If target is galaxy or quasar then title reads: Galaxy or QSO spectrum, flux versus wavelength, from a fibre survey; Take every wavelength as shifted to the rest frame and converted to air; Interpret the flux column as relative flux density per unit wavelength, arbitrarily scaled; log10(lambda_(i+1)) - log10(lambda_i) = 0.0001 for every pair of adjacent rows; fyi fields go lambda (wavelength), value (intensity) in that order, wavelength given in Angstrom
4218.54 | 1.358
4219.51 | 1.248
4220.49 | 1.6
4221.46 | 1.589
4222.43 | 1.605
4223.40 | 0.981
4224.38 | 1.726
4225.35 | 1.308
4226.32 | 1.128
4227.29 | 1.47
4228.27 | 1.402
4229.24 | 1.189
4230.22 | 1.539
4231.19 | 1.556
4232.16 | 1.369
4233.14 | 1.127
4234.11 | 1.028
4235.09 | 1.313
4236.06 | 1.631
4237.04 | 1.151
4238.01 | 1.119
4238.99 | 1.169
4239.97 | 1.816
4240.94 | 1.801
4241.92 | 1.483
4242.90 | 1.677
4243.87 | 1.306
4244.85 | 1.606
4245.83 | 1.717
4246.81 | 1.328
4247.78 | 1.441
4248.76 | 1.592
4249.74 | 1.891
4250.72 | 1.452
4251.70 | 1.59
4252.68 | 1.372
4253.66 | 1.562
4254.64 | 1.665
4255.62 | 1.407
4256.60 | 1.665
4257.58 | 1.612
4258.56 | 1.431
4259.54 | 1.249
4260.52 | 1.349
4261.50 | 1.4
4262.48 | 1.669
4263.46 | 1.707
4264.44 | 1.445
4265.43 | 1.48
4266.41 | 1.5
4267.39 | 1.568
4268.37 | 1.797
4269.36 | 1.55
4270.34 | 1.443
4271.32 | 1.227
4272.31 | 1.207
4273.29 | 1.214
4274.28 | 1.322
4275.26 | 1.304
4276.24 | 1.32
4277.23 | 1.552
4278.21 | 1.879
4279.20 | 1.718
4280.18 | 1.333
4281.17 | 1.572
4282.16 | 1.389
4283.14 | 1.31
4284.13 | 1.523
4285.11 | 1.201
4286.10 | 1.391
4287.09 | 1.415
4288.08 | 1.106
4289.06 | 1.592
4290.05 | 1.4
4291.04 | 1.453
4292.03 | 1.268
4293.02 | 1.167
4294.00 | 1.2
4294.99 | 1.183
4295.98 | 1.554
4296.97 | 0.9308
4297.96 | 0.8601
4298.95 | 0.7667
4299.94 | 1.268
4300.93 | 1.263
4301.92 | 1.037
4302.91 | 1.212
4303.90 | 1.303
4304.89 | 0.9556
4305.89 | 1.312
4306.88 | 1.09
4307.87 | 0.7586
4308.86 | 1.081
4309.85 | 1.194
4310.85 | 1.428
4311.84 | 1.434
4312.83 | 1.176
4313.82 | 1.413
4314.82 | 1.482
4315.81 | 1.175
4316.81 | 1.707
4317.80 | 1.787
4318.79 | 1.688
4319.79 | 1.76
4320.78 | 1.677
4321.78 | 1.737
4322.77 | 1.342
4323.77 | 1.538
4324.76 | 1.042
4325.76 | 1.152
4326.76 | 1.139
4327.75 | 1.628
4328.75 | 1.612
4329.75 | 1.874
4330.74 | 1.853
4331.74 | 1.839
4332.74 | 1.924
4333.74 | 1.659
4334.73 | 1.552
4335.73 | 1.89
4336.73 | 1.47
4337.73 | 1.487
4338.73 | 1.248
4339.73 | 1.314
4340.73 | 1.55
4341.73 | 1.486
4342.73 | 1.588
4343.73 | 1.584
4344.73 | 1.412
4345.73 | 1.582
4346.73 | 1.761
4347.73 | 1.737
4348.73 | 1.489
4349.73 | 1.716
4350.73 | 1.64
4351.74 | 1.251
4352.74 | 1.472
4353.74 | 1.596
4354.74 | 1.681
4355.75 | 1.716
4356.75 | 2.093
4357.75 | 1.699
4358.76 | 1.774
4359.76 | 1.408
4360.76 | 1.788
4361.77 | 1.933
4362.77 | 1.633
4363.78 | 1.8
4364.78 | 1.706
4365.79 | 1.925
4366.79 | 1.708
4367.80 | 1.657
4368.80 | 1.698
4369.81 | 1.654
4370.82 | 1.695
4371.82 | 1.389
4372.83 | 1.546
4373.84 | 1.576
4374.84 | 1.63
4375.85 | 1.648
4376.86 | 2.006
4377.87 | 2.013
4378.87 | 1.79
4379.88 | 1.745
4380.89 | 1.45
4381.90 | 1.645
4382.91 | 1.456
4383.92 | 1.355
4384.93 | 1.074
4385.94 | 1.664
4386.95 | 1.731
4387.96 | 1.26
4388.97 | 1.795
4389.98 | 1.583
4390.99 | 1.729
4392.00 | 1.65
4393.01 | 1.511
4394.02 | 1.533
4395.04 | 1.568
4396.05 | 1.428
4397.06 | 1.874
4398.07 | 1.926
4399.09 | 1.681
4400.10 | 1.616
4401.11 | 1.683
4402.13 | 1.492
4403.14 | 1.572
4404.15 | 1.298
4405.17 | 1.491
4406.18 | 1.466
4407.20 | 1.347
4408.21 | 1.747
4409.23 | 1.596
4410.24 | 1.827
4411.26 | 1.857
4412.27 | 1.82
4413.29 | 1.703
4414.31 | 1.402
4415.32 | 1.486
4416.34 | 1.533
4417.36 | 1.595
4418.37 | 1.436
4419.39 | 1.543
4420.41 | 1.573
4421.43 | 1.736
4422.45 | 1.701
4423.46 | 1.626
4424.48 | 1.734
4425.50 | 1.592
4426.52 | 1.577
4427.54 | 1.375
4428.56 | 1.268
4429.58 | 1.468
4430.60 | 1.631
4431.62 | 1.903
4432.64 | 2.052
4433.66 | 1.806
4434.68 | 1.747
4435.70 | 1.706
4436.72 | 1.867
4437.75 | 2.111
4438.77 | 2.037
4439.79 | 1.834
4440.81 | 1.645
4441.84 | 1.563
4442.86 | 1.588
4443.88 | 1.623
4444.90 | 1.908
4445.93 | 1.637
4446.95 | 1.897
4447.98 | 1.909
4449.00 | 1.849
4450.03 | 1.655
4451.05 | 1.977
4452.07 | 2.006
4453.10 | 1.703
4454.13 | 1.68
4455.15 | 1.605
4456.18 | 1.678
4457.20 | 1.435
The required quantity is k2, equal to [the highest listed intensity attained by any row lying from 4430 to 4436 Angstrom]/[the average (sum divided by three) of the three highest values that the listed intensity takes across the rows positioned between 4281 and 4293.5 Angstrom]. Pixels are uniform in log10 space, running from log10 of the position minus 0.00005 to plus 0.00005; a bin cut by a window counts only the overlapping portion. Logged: 1.31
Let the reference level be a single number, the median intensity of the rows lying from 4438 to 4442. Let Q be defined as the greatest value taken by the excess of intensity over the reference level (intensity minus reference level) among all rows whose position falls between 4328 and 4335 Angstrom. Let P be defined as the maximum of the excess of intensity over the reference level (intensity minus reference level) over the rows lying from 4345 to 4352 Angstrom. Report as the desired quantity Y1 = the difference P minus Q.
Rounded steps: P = 0.02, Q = 0.18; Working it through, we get -0.16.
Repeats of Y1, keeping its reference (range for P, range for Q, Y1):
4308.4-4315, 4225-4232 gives -0.07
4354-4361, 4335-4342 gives 0.20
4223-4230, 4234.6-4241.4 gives -0.09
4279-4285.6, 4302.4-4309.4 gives 0.41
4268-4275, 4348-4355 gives 0.08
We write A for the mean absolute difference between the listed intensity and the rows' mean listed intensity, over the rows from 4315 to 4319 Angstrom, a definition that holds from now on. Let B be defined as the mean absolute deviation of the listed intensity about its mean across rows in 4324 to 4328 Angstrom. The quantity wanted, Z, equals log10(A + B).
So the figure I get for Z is -0.40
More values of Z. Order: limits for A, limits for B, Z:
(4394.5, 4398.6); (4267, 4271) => -0.52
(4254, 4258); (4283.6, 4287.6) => -0.74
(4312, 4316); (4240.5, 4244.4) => -0.51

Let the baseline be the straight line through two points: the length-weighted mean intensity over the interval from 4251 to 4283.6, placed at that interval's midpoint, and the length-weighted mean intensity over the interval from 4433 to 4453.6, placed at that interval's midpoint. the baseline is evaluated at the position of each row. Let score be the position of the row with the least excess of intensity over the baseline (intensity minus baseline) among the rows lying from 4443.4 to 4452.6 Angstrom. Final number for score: 4443.88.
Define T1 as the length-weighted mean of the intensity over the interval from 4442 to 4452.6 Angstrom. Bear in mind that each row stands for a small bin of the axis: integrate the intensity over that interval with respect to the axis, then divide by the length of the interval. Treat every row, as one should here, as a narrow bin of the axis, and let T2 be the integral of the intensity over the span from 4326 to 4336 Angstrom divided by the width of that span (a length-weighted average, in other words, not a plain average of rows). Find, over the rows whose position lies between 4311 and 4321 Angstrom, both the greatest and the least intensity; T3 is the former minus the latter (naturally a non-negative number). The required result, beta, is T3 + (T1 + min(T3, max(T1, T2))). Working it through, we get 3.02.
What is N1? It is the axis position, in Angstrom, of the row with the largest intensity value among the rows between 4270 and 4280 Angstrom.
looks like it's 4278.21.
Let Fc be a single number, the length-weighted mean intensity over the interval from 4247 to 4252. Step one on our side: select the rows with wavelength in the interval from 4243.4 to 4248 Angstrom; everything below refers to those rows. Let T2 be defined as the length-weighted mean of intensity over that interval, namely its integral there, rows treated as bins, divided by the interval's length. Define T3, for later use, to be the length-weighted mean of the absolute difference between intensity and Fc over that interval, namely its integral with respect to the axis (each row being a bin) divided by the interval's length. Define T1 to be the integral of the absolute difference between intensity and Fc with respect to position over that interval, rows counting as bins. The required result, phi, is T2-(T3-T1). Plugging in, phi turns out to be 2.08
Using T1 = 0.8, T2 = 1.5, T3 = 0.17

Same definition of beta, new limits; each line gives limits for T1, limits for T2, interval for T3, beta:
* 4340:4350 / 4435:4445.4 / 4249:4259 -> 2.62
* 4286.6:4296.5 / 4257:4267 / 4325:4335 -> 2.90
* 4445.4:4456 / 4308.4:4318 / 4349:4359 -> 3.47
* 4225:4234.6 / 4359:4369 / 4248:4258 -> 2.35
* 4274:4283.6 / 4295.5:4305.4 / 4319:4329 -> 2.91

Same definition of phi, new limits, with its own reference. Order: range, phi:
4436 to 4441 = 3.22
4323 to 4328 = 2.51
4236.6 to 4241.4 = 2.75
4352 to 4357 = 2.34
